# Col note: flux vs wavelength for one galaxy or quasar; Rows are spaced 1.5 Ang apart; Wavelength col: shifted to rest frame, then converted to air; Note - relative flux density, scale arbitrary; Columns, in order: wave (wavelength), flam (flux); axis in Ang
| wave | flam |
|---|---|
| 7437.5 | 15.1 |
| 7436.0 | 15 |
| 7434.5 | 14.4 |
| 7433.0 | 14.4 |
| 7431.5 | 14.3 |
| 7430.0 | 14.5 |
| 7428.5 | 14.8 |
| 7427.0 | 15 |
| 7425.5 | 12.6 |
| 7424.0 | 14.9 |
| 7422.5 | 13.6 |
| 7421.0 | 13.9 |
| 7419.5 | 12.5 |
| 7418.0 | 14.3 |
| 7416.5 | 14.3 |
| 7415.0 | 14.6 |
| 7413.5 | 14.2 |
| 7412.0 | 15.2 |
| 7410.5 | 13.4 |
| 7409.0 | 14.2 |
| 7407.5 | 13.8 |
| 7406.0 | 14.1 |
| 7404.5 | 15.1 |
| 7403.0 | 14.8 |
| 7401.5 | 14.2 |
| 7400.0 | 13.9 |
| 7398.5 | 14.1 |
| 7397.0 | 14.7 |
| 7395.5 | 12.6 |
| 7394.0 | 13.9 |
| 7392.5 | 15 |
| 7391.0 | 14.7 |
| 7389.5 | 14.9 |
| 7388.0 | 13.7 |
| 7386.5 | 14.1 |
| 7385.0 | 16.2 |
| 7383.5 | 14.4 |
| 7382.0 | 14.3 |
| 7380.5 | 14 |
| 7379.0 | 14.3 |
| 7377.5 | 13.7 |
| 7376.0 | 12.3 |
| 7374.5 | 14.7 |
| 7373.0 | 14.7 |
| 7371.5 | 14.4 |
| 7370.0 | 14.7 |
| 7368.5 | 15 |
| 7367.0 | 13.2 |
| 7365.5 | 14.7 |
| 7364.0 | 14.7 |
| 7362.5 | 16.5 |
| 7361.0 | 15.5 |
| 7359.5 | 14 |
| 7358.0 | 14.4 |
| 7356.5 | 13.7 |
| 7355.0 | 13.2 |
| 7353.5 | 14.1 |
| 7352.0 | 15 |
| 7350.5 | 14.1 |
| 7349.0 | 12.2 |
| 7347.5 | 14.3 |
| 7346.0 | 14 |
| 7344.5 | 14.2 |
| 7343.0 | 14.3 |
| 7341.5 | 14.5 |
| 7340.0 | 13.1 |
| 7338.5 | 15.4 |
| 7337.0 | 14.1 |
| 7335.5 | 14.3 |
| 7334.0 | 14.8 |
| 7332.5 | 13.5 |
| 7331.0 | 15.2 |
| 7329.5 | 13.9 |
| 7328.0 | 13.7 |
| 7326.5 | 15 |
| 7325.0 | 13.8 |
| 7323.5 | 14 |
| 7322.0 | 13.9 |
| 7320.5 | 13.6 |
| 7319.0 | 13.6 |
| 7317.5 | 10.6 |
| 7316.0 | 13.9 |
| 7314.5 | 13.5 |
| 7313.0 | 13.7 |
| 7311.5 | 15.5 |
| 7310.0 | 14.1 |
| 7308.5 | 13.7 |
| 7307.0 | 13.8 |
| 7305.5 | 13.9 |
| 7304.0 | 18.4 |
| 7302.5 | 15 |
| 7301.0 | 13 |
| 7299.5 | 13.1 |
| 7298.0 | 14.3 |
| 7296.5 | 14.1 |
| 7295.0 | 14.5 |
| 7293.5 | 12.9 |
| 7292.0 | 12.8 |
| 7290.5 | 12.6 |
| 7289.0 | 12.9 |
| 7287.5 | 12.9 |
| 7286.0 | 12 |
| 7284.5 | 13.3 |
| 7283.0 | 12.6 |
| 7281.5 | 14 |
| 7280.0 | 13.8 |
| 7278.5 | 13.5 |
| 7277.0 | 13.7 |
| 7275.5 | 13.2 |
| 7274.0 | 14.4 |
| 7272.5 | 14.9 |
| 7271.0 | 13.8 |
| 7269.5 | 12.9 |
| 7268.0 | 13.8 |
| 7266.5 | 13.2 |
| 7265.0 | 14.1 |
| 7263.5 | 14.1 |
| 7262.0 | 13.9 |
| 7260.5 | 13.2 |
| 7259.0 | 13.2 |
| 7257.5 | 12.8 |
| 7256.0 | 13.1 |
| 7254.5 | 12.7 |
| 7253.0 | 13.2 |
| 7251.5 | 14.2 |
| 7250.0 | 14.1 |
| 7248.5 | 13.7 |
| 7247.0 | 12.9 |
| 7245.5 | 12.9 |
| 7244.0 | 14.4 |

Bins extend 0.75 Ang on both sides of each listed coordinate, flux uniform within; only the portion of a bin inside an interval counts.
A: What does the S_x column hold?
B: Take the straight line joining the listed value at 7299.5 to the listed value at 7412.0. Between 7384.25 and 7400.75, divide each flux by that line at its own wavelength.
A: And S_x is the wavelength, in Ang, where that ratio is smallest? 7395.5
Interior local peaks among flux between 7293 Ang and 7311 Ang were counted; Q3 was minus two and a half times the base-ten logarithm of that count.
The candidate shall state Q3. -1.2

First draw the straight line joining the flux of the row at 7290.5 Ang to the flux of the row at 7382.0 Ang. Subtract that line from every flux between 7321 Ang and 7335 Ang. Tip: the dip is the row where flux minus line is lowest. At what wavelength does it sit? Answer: 7332.5 Ang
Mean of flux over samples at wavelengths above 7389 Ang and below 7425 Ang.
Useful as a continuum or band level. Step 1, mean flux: 14.2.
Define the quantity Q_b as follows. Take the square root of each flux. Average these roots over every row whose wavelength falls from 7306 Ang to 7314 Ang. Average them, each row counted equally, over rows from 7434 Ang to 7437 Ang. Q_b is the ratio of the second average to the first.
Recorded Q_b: 1.02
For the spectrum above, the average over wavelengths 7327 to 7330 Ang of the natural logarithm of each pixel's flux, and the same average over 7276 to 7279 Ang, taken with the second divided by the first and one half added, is 1.49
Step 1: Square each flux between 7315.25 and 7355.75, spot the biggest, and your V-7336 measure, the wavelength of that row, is 7338.5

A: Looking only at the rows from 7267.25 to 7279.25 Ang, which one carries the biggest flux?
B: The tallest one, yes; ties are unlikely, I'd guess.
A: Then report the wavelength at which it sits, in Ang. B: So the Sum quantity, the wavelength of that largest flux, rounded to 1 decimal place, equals 7272.5 Ang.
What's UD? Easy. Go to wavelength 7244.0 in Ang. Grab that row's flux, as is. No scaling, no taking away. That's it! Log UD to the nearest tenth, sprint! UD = 14.4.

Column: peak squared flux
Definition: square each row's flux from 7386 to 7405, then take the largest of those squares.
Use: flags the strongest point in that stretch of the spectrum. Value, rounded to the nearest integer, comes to 228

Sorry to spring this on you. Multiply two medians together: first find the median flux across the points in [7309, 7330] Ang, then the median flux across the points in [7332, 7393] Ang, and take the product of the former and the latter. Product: 198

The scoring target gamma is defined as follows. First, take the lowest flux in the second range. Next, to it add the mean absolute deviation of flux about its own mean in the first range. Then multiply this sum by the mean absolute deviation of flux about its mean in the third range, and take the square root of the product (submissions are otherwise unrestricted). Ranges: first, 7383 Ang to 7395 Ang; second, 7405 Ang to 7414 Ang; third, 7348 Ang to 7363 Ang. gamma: 3.5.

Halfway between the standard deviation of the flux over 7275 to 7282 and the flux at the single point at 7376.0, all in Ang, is 6.3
